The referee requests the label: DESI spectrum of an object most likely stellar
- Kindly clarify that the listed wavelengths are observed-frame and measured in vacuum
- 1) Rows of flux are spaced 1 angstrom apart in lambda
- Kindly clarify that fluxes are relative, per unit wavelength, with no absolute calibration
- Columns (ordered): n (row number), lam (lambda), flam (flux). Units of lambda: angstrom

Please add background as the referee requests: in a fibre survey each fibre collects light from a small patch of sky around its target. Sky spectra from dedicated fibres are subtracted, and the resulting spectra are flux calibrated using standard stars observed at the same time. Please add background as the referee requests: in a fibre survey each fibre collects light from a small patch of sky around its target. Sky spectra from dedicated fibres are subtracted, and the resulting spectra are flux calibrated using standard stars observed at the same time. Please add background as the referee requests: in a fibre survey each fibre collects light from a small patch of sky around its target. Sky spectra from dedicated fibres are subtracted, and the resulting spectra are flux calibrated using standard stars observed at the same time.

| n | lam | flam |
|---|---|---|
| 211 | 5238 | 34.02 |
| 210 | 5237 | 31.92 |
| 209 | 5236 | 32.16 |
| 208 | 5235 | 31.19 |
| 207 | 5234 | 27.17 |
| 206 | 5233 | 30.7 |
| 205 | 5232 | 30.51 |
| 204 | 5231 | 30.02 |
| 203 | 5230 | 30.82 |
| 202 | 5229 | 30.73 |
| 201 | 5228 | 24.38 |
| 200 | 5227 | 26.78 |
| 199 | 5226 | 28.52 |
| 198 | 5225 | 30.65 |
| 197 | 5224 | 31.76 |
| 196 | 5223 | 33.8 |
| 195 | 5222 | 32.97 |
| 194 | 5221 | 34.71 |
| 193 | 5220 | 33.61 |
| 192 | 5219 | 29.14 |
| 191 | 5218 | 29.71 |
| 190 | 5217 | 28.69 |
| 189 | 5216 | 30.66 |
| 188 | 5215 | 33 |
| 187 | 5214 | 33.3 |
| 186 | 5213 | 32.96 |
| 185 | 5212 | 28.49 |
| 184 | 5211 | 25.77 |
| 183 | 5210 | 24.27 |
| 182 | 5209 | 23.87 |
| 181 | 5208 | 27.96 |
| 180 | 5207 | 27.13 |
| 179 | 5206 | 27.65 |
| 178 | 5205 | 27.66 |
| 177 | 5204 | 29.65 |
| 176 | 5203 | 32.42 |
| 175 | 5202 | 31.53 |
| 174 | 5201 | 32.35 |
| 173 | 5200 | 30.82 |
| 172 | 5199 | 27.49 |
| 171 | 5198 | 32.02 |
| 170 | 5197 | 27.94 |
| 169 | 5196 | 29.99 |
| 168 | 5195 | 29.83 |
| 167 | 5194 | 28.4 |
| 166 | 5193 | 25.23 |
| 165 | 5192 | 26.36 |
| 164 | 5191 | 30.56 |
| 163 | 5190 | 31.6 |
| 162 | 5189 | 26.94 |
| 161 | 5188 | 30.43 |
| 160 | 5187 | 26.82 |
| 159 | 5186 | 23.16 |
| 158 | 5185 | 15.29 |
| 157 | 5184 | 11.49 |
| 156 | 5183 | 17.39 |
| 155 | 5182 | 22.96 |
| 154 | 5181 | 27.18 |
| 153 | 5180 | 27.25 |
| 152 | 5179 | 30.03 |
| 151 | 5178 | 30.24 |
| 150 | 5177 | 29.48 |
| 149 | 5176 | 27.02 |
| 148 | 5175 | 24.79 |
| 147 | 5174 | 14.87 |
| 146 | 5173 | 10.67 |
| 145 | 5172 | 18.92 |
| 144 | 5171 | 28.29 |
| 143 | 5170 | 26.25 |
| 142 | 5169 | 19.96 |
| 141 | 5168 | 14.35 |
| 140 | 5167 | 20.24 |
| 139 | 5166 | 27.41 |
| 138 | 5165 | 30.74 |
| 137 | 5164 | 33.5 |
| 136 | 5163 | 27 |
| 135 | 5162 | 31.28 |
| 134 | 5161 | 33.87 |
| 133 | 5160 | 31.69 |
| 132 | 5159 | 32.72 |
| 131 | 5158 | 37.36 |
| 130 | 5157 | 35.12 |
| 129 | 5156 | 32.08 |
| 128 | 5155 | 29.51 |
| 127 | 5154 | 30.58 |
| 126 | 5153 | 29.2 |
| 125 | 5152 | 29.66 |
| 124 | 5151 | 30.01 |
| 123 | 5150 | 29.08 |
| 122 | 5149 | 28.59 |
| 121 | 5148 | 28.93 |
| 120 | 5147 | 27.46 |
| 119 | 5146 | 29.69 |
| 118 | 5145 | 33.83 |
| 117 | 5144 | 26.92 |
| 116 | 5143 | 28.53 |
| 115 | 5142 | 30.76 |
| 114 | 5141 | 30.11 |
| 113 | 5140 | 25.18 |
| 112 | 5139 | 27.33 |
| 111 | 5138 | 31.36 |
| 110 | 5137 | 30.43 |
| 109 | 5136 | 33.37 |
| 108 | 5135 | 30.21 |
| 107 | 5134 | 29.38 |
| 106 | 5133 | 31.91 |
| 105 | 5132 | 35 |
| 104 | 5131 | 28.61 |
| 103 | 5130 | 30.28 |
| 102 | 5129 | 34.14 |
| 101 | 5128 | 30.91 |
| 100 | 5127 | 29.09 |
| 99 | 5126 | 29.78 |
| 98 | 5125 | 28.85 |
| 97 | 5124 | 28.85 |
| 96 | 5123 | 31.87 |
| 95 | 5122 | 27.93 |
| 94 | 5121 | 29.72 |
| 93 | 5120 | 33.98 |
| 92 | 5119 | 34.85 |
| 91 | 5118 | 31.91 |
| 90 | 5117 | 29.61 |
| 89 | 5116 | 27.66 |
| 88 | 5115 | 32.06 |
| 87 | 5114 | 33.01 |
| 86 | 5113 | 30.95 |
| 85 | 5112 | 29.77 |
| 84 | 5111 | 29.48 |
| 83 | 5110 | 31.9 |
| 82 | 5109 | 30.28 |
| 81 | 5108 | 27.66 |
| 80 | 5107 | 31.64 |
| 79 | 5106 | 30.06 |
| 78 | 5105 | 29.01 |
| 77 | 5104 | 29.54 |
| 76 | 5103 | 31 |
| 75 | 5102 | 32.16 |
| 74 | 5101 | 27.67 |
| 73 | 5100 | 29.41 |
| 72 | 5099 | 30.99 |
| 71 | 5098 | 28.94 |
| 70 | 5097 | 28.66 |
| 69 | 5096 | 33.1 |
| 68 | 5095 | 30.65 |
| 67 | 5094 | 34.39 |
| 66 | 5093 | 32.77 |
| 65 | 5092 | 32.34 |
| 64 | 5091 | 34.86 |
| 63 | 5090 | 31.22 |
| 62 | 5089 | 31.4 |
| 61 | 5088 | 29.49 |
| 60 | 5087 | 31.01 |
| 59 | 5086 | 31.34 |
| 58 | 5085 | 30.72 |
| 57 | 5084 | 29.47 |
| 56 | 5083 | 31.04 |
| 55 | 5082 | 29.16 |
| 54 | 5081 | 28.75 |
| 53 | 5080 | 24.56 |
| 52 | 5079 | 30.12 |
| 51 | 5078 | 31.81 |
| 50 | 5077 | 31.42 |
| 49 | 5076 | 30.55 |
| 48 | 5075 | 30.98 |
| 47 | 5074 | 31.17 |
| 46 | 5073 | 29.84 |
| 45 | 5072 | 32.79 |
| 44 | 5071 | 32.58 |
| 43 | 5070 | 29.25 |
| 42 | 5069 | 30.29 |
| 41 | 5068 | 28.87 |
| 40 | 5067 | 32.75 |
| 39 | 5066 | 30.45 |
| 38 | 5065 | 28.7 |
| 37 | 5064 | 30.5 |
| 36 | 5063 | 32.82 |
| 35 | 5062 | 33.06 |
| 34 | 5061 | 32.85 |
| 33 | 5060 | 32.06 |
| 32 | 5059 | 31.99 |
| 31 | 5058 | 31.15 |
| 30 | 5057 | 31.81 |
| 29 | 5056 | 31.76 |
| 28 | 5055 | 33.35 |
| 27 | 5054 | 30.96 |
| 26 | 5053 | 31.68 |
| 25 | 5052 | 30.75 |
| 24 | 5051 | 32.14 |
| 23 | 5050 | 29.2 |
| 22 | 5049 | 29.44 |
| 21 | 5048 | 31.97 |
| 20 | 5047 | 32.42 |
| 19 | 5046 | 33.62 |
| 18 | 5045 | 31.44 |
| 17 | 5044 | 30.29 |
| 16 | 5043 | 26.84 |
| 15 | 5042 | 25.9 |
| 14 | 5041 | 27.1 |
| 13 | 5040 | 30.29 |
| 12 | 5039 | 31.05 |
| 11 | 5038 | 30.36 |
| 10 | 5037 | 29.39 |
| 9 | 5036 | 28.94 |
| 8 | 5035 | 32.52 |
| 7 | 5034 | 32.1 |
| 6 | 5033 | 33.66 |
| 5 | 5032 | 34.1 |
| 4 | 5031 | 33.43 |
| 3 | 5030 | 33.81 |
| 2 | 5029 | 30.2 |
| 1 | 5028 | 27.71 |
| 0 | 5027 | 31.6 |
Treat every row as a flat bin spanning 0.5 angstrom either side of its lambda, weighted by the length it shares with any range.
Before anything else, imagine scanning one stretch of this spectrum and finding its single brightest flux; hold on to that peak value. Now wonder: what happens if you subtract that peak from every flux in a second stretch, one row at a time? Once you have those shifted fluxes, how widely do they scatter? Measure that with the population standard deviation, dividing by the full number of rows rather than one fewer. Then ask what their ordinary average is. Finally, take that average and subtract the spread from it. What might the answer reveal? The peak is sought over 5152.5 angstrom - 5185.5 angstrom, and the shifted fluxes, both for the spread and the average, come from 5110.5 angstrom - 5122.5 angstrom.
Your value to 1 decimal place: -8.6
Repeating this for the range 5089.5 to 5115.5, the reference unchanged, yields -8.3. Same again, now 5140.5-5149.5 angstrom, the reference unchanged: -9.9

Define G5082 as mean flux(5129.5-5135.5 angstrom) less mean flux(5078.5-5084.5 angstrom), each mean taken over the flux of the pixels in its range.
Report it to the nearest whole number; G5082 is 2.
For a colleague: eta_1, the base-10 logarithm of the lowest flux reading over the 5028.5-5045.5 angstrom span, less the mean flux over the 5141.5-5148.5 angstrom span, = -28.0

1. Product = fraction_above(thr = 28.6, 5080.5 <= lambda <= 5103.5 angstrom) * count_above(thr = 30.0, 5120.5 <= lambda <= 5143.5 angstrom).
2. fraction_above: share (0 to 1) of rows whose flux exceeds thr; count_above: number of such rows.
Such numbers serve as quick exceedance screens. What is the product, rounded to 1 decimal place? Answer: 11.5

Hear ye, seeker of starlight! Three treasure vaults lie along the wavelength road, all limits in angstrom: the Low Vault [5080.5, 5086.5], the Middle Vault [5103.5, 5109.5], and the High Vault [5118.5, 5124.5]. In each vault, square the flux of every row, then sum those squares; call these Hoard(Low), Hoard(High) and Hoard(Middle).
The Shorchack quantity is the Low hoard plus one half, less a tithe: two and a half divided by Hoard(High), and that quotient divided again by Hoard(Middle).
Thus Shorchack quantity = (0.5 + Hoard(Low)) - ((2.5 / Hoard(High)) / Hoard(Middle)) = 5435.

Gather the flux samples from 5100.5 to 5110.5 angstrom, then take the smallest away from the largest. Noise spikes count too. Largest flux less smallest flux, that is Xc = 4.5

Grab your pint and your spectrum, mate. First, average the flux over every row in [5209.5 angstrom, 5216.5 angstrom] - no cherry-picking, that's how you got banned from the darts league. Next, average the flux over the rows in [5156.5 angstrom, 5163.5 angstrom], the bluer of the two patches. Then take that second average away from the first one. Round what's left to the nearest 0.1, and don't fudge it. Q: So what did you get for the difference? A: -2.9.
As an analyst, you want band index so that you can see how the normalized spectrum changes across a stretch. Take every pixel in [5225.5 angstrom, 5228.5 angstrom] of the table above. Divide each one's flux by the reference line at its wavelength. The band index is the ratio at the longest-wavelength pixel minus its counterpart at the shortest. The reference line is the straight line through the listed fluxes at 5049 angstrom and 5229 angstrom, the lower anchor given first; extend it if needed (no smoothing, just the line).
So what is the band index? -0.14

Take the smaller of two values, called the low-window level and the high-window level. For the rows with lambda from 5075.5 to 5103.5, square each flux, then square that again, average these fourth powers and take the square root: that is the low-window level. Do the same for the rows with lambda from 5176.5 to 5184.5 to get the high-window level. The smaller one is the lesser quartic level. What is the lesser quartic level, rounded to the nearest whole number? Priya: 697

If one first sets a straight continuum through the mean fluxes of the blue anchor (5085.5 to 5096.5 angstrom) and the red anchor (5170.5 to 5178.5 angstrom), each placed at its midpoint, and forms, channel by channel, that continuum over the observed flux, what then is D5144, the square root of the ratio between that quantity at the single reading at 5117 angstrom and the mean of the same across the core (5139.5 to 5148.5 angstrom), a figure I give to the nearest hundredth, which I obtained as 1.04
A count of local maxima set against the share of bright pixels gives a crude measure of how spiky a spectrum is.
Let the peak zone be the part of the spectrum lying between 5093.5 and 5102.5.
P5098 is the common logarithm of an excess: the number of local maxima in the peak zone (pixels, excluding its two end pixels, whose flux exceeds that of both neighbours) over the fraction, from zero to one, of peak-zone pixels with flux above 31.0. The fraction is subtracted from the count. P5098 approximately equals 0.22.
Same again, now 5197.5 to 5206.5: 0.19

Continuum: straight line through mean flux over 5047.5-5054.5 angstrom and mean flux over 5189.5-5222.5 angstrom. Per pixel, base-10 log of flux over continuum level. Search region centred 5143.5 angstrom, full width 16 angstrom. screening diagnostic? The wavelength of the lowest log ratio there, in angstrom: 5140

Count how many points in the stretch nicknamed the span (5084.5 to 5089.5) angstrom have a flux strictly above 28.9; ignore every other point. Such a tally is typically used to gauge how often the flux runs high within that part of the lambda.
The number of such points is 5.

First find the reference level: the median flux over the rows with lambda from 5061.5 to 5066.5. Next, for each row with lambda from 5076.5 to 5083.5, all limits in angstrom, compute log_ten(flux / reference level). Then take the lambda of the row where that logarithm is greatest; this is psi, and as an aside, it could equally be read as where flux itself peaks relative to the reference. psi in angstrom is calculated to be 5078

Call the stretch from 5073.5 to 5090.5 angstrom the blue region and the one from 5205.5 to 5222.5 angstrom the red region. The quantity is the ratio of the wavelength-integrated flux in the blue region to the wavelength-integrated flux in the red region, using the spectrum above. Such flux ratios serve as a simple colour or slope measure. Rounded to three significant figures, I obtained 1.02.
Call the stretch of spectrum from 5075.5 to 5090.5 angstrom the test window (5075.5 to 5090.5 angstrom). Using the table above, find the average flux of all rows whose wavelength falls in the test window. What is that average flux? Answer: 30.1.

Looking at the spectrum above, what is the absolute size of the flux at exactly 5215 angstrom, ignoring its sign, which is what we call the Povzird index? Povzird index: 33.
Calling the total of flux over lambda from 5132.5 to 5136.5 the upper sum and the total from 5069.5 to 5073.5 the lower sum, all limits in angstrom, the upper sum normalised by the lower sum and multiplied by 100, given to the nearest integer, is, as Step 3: 100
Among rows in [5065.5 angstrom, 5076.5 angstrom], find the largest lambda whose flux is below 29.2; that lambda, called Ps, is 5068 angstrom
